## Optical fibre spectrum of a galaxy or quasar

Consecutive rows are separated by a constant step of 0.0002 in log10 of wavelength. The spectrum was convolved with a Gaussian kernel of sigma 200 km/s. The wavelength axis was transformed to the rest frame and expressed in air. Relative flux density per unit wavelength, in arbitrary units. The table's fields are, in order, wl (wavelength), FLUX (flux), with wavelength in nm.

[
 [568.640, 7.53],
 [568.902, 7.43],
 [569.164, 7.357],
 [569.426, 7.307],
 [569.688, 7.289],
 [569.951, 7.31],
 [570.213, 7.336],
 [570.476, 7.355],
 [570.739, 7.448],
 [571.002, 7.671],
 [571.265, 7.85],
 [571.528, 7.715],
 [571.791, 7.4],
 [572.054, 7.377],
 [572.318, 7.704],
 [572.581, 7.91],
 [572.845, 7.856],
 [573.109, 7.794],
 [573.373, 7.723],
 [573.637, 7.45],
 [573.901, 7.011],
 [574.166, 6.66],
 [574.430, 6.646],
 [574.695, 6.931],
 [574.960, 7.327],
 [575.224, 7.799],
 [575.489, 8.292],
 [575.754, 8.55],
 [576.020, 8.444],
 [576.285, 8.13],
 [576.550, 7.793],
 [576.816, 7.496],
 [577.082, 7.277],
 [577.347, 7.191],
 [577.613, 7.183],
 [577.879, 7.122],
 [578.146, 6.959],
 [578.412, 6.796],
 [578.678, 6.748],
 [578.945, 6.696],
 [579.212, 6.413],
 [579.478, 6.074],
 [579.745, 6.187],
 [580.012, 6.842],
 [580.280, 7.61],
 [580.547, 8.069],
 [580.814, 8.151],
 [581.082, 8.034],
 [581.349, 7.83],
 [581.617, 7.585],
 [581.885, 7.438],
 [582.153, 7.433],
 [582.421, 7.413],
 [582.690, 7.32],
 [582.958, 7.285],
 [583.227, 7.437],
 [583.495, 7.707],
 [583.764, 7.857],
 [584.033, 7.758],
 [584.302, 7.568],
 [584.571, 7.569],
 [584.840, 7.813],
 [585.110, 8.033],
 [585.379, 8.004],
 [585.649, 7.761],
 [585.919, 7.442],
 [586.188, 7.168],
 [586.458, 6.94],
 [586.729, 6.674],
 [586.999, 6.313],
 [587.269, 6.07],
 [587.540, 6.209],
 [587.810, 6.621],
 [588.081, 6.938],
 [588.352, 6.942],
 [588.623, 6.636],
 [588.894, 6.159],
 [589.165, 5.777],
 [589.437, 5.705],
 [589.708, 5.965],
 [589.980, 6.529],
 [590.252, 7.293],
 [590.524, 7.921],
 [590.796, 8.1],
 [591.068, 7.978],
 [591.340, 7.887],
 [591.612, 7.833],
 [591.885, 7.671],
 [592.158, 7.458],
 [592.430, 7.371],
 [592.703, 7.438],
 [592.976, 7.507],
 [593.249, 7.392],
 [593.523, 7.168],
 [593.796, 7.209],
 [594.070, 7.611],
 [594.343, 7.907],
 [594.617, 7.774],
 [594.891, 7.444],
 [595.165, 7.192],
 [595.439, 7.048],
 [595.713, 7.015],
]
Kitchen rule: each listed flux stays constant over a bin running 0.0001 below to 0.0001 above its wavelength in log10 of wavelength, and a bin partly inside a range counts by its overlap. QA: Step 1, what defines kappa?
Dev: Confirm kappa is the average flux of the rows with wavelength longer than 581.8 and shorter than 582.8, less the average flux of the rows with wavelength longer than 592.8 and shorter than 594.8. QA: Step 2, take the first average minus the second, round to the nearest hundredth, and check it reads -0.11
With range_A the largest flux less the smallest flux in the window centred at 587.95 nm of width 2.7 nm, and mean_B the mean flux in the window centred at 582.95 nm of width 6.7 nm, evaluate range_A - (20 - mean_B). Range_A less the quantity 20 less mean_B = -11.3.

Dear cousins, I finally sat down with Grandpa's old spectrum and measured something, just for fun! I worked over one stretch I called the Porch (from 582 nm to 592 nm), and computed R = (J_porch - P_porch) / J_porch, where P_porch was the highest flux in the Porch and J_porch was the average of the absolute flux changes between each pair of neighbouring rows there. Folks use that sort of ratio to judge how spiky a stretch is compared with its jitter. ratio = -34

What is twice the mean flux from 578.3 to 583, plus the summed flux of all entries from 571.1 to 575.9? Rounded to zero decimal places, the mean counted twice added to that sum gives 150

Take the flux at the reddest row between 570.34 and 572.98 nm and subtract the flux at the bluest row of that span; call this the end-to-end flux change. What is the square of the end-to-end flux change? 0.3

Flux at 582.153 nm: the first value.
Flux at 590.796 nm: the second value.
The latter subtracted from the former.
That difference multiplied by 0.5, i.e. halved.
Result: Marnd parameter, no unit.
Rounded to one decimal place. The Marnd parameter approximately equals -0.3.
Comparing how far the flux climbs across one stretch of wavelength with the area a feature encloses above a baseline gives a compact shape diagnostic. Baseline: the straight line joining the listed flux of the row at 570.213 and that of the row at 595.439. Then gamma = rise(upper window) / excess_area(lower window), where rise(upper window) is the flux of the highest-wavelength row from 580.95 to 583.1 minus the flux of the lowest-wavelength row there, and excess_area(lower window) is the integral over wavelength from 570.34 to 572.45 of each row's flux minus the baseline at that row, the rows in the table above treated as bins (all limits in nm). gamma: -1.5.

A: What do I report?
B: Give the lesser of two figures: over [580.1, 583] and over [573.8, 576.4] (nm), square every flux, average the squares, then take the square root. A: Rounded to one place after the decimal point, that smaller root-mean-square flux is 7.6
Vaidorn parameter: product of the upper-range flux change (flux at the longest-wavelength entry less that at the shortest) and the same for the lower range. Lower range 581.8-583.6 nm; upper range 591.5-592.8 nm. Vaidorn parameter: -0.11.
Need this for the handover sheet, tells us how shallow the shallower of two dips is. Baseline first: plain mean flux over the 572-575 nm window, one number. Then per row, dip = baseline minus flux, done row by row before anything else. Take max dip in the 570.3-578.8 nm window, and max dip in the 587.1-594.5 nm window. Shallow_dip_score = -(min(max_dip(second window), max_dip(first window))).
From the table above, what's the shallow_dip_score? -0.7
